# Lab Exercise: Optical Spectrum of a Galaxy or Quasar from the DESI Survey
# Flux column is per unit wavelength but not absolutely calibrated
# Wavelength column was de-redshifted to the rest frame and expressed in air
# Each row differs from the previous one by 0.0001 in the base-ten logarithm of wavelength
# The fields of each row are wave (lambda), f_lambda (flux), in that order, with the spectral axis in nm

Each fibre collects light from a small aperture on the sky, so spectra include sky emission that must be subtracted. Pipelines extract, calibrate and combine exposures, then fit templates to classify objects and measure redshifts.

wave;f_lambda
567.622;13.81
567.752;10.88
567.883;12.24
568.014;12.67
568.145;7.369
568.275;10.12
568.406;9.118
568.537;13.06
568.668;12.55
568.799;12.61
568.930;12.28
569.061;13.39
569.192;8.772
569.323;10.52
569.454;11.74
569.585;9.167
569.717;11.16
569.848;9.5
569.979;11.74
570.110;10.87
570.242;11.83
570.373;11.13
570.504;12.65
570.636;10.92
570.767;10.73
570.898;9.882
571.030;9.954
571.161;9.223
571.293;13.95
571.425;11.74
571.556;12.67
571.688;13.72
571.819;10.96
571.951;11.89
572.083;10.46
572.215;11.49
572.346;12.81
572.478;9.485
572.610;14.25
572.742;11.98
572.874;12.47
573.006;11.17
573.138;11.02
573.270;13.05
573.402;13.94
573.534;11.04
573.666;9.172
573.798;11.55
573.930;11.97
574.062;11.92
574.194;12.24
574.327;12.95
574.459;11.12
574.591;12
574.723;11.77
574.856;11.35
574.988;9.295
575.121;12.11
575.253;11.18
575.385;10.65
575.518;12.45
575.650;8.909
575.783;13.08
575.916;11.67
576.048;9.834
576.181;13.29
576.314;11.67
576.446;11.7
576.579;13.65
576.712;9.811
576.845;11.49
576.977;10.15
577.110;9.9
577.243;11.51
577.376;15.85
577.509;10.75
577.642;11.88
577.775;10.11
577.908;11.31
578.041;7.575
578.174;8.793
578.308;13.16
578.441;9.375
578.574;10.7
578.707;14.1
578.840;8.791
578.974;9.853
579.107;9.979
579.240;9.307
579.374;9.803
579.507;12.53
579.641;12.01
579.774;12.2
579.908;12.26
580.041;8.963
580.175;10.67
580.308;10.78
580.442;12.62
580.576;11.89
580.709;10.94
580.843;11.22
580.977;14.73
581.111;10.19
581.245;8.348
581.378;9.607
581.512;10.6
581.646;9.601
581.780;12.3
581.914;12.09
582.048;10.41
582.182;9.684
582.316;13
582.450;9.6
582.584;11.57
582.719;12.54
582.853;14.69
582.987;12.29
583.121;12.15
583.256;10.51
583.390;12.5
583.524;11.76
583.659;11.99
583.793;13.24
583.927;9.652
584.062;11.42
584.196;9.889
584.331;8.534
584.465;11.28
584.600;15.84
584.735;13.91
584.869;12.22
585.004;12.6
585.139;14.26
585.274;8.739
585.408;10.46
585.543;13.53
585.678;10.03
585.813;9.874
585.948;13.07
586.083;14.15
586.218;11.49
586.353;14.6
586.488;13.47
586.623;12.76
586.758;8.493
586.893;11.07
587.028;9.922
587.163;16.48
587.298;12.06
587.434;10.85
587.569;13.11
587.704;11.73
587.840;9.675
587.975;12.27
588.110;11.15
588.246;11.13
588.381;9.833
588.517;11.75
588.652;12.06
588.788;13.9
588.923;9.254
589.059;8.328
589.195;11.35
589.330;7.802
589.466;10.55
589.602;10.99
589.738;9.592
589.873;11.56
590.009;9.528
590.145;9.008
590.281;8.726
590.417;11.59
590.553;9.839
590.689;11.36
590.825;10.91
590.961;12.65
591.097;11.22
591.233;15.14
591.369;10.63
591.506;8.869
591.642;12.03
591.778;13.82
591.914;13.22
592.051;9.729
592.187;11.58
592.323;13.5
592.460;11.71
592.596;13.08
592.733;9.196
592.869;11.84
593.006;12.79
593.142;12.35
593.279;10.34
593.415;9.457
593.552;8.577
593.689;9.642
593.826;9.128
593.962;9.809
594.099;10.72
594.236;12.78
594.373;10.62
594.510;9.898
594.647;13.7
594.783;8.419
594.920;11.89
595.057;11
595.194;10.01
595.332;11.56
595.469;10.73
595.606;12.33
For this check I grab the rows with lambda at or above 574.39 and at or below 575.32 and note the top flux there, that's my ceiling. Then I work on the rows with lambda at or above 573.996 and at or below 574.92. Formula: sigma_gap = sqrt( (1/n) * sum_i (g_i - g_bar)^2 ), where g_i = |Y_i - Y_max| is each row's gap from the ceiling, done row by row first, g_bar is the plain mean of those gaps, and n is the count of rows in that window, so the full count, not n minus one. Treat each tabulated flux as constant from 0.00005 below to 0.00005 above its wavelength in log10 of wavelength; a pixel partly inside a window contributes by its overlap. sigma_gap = 0.34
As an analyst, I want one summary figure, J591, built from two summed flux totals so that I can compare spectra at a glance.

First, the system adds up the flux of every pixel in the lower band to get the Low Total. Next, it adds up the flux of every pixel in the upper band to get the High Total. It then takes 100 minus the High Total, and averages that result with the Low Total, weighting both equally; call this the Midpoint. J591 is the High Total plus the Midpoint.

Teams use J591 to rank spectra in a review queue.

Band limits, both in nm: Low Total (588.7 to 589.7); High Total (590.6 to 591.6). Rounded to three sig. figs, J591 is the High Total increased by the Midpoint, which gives 126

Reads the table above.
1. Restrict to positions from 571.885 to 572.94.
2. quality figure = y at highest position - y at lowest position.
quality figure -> 1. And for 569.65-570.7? 0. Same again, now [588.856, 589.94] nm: 2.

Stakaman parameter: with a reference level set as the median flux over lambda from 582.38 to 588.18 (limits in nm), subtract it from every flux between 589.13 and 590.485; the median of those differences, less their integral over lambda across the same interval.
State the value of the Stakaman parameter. 0.69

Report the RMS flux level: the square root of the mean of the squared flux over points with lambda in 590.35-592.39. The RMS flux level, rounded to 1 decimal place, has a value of 11.9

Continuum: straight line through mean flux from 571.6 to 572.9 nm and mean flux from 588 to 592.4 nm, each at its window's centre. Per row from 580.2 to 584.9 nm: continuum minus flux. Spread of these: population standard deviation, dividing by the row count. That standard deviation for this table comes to 1.7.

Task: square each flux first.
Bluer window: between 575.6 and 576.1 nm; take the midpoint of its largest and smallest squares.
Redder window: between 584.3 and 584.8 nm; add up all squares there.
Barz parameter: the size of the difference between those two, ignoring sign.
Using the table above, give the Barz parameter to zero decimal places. 519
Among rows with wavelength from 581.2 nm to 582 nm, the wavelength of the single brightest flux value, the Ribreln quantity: 581.780 nm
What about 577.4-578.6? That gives 578.308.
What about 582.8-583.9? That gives 582.853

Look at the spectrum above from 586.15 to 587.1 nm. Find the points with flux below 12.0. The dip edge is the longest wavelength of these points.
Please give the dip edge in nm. 587.028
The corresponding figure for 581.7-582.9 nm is 582.584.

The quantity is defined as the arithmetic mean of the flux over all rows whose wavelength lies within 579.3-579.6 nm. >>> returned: 11.2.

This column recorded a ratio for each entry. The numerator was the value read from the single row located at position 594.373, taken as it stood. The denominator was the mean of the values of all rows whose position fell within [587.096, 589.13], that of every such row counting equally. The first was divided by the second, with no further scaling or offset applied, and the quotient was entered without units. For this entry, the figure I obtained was 0.92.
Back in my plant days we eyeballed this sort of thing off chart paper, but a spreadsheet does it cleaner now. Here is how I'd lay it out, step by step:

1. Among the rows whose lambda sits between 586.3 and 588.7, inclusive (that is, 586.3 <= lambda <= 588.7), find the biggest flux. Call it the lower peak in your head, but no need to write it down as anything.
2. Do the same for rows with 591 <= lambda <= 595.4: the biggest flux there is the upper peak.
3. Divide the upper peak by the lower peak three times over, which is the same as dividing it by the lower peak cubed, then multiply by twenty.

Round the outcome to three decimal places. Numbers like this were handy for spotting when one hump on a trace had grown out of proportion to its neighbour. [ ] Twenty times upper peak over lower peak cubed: 0.068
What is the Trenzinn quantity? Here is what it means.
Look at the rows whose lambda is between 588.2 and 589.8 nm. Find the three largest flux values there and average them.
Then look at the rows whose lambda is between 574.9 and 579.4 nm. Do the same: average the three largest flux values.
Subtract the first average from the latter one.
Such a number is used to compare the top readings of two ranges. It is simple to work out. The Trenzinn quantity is 2.0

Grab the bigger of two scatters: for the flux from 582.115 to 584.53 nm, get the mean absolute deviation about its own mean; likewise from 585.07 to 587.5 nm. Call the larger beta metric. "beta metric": 1.86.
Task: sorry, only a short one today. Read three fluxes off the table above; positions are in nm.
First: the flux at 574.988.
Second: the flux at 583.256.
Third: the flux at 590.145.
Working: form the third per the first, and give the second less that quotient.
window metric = 9.5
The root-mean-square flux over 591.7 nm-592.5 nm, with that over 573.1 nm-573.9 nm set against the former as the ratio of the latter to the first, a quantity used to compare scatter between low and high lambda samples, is 0.95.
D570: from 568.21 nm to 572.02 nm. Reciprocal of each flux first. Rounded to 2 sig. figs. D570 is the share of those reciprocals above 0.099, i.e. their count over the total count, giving 0.24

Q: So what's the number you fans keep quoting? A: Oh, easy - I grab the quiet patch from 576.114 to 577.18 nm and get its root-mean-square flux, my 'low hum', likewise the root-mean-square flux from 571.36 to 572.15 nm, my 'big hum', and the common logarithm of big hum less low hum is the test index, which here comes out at -0.4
